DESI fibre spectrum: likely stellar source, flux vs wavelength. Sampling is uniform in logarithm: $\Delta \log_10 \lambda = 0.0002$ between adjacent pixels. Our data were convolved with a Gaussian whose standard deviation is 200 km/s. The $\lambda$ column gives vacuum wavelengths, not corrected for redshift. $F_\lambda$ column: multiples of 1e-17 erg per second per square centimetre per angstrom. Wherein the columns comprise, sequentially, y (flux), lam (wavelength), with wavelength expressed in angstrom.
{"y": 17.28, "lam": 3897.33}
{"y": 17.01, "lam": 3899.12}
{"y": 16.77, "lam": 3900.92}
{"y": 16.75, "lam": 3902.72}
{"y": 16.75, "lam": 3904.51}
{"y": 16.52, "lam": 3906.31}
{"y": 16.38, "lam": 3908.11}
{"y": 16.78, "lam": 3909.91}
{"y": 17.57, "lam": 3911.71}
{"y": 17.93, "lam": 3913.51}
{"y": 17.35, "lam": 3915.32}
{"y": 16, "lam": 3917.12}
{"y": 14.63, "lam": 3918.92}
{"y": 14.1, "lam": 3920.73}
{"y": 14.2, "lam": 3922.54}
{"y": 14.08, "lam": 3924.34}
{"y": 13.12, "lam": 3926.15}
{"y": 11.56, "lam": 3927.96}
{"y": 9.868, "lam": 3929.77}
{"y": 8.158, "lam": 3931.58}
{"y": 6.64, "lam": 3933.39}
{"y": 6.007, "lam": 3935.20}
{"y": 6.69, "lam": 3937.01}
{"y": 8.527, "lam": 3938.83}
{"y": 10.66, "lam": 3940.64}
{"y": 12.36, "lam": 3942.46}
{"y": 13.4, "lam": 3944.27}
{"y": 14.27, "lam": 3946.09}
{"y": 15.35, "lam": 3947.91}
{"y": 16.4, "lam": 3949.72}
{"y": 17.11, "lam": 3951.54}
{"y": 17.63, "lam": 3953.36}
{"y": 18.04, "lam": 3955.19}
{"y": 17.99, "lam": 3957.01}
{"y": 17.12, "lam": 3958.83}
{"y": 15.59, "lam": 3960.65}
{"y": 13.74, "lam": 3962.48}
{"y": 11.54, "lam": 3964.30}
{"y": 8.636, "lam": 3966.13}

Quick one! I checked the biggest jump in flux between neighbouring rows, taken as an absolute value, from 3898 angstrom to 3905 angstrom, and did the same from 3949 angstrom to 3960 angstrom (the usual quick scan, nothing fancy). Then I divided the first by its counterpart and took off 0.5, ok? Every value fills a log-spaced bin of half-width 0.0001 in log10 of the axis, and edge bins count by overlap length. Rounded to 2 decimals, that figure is -0.22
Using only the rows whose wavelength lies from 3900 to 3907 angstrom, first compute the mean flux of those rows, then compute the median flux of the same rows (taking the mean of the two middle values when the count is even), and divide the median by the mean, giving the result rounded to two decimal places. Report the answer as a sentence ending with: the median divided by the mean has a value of 1.00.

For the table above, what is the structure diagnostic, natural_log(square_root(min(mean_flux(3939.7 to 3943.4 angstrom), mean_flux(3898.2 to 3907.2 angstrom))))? 1.22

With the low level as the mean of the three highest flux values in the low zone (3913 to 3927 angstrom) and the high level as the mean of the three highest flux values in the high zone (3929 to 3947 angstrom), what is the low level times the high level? 228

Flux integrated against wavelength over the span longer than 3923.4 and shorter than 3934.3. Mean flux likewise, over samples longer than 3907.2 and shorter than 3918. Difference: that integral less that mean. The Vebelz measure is 98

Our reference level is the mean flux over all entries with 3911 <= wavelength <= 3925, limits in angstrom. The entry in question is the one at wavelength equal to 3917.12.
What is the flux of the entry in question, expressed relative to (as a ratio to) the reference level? 1.02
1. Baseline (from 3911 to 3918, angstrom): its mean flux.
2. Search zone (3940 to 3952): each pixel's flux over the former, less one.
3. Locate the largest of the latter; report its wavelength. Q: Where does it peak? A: 3951.54 angstrom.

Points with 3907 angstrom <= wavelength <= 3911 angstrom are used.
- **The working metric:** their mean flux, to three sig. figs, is 16.6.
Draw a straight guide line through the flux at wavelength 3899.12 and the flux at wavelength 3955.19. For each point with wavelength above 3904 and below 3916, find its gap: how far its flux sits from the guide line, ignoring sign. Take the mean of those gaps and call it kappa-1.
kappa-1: 0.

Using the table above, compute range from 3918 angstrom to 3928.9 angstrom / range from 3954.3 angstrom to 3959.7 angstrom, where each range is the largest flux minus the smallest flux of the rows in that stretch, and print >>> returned 3.3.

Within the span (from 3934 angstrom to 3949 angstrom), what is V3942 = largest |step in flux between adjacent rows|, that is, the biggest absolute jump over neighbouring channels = 2.1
